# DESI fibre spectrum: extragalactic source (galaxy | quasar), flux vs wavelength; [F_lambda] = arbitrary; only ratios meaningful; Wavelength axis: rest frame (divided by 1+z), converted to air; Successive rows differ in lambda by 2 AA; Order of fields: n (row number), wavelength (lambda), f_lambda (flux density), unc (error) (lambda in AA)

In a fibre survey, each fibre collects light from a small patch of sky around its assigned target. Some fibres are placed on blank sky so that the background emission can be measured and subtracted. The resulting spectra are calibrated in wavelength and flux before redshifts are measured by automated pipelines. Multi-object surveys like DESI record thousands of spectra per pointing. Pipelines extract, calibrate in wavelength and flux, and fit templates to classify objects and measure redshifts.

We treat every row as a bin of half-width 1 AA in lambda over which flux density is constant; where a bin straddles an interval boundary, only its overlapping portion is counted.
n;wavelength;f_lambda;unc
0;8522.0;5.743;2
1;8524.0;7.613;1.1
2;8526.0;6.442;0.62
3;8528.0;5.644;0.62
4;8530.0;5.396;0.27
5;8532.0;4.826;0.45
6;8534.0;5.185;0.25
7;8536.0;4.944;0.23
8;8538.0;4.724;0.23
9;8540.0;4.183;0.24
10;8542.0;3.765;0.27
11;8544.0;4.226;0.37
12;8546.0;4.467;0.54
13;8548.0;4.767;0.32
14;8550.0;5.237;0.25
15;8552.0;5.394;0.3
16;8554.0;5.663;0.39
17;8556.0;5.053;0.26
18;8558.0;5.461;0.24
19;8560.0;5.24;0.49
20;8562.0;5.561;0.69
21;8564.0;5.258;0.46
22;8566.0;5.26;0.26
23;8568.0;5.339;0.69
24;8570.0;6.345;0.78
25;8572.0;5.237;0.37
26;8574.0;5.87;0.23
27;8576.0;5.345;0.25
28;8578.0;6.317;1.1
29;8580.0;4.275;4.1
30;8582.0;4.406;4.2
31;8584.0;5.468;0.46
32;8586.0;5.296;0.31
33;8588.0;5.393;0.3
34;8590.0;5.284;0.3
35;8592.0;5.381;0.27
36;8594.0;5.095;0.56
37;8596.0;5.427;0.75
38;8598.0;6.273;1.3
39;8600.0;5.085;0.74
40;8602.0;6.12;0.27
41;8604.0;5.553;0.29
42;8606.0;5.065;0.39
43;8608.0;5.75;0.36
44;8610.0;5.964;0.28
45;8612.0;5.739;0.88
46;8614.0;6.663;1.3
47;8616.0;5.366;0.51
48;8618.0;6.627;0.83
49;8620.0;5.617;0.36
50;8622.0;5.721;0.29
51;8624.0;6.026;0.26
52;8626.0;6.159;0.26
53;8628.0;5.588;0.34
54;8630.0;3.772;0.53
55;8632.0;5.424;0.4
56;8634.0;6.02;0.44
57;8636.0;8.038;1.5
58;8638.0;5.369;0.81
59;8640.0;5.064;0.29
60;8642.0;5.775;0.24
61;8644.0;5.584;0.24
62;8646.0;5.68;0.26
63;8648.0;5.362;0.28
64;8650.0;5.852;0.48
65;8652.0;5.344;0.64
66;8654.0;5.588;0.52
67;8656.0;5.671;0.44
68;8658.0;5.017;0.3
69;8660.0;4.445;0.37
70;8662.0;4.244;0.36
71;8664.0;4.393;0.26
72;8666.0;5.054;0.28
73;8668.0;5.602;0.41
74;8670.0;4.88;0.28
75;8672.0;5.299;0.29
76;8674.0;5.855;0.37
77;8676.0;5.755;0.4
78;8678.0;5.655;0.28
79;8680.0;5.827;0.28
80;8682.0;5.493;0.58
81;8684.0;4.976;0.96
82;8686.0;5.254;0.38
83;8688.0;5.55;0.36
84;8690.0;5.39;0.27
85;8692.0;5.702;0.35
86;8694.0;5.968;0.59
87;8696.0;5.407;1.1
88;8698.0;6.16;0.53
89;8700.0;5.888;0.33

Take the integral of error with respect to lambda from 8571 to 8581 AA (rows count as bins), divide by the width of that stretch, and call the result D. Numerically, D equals 1.21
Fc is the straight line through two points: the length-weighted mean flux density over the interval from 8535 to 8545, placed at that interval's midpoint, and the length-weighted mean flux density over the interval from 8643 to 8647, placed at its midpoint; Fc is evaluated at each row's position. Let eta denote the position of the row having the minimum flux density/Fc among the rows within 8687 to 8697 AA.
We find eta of 8696.0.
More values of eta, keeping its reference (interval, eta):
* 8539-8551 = 8542.0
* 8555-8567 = 8556.0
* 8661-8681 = 8662.0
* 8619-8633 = 8630.0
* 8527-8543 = 8542.0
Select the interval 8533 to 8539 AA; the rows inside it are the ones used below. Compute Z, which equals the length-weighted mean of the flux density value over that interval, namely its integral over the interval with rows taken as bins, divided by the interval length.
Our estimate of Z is 4.95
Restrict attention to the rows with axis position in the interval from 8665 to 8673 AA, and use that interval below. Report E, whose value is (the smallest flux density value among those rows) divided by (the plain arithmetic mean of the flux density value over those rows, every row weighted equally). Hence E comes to 0.937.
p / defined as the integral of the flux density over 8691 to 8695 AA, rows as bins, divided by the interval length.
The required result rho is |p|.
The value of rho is 5.8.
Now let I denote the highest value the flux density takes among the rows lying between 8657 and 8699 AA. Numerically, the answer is 6.16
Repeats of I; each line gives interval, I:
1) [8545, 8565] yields 5.663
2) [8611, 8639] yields 8.038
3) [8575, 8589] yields 6.317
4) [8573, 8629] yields 6.663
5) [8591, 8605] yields 6.273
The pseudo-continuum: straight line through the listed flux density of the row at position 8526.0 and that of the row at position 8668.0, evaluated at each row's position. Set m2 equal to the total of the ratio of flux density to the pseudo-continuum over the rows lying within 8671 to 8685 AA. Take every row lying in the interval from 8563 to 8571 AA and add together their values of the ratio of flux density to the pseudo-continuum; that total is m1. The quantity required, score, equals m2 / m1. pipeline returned 2.0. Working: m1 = 4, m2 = 7.0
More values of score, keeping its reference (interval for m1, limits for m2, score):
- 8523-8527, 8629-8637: 1.8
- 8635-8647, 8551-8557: 0.4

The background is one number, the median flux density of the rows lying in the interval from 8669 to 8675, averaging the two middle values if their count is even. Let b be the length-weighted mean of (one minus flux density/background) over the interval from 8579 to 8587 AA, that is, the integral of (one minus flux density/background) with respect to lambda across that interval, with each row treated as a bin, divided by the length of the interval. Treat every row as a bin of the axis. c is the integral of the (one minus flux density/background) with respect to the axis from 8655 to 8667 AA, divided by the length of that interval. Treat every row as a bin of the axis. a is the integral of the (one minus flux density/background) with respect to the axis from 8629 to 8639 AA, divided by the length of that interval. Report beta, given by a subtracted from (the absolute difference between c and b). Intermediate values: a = -0.080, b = 0.08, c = 0.09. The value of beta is 0.09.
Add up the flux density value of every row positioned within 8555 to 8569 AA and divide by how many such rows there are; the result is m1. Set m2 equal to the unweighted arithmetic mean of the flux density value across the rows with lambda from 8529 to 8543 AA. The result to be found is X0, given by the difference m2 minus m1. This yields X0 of -0.6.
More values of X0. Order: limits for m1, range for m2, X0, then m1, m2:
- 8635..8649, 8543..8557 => -0.9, 5.84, 5.0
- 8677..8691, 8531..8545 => -0.9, 5.45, 4.6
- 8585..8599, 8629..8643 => 0.2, 5.45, 5.6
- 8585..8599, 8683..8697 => 0.0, 5.45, 5.5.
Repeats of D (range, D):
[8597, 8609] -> 0.56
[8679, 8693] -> 0.45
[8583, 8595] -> 0.37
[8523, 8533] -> 0.61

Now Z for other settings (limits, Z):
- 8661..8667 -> 4.56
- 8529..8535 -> 5.14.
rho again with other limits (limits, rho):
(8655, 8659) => 5.3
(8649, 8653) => 5.6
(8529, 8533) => 5.1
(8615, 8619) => 6.0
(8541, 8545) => 4.0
